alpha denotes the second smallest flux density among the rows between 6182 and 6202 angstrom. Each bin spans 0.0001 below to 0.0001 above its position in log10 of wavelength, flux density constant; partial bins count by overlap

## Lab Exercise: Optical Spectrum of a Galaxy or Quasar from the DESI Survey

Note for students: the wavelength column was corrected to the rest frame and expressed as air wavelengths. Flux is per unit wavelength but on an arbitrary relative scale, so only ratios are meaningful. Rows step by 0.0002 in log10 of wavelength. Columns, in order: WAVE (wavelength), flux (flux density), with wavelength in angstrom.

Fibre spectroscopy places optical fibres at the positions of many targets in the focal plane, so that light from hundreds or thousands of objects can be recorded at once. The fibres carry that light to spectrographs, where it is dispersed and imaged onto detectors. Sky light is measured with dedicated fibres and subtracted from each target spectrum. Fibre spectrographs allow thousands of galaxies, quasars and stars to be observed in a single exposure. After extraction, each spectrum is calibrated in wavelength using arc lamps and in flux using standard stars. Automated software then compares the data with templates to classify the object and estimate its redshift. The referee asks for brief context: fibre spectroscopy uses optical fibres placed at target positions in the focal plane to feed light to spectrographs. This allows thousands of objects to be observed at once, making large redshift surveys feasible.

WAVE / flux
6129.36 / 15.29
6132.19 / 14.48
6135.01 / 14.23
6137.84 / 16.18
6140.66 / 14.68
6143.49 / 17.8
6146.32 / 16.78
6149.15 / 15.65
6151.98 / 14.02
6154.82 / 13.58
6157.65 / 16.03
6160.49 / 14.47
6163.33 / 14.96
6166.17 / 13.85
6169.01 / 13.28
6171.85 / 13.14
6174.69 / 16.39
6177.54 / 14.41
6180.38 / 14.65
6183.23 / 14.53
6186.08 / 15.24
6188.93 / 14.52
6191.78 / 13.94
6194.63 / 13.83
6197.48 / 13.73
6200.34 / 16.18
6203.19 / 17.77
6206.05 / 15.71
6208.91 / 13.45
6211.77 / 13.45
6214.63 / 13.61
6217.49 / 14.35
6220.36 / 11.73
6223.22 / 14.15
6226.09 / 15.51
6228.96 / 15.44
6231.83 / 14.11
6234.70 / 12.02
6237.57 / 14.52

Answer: 13.83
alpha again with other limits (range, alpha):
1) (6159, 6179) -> 13.28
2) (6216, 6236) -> 12.02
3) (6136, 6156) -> 14.02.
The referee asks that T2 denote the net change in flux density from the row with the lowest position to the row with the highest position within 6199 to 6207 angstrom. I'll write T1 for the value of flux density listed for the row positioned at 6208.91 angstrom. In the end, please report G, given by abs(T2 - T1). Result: 13.9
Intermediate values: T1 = 13.45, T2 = -0.5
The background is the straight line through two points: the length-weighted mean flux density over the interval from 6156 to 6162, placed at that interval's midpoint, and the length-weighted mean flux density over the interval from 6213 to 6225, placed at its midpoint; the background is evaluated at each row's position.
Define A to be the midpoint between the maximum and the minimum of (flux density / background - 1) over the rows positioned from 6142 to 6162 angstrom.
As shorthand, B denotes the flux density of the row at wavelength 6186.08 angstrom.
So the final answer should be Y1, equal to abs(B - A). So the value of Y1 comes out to 15.2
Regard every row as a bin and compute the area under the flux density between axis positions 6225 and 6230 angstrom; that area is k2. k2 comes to 77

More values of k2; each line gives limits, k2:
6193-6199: 83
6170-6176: 88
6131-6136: 72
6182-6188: 89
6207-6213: 82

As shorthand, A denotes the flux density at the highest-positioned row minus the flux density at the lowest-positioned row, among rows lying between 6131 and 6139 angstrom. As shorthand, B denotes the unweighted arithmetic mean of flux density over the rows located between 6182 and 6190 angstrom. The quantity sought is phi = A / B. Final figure 0.12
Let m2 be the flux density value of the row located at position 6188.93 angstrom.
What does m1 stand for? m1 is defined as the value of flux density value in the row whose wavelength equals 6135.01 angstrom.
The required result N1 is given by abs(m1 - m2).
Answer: 0.3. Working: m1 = 14.23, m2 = 14.52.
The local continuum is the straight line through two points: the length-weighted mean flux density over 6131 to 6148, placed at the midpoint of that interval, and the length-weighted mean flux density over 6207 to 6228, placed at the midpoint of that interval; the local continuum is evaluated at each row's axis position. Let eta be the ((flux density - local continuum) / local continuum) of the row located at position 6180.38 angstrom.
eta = -0.01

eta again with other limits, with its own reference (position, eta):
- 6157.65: 0.05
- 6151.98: -0.09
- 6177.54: -0.03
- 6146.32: 0.08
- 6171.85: -0.12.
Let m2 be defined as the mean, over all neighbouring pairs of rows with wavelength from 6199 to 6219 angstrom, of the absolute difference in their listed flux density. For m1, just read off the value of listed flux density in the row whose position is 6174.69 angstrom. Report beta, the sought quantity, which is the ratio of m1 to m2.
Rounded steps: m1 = 16.39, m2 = 1.1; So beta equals 14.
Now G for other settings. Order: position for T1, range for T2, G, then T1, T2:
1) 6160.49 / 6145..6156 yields 17.7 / 14.47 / -3.2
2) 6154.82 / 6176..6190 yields 13.5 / 13.58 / 0.1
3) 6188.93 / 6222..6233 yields 14.6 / 14.52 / 0.0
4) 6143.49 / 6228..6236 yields 21.2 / 17.8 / -3.4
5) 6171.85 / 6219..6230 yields 9.4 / 13.14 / 3.7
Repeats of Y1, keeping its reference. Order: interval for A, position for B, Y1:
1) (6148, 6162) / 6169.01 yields 13.3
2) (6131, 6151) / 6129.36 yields 15.3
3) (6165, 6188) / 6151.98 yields 14.0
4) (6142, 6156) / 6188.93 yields 14.5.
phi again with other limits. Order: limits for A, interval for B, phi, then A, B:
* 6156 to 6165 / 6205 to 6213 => -0.08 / -1.1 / 14.2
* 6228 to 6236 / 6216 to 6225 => -0.26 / -3.4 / 13.4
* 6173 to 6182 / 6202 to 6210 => -0.11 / -1.7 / 15.6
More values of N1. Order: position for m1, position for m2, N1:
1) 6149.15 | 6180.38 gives 1.0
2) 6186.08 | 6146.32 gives 1.5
